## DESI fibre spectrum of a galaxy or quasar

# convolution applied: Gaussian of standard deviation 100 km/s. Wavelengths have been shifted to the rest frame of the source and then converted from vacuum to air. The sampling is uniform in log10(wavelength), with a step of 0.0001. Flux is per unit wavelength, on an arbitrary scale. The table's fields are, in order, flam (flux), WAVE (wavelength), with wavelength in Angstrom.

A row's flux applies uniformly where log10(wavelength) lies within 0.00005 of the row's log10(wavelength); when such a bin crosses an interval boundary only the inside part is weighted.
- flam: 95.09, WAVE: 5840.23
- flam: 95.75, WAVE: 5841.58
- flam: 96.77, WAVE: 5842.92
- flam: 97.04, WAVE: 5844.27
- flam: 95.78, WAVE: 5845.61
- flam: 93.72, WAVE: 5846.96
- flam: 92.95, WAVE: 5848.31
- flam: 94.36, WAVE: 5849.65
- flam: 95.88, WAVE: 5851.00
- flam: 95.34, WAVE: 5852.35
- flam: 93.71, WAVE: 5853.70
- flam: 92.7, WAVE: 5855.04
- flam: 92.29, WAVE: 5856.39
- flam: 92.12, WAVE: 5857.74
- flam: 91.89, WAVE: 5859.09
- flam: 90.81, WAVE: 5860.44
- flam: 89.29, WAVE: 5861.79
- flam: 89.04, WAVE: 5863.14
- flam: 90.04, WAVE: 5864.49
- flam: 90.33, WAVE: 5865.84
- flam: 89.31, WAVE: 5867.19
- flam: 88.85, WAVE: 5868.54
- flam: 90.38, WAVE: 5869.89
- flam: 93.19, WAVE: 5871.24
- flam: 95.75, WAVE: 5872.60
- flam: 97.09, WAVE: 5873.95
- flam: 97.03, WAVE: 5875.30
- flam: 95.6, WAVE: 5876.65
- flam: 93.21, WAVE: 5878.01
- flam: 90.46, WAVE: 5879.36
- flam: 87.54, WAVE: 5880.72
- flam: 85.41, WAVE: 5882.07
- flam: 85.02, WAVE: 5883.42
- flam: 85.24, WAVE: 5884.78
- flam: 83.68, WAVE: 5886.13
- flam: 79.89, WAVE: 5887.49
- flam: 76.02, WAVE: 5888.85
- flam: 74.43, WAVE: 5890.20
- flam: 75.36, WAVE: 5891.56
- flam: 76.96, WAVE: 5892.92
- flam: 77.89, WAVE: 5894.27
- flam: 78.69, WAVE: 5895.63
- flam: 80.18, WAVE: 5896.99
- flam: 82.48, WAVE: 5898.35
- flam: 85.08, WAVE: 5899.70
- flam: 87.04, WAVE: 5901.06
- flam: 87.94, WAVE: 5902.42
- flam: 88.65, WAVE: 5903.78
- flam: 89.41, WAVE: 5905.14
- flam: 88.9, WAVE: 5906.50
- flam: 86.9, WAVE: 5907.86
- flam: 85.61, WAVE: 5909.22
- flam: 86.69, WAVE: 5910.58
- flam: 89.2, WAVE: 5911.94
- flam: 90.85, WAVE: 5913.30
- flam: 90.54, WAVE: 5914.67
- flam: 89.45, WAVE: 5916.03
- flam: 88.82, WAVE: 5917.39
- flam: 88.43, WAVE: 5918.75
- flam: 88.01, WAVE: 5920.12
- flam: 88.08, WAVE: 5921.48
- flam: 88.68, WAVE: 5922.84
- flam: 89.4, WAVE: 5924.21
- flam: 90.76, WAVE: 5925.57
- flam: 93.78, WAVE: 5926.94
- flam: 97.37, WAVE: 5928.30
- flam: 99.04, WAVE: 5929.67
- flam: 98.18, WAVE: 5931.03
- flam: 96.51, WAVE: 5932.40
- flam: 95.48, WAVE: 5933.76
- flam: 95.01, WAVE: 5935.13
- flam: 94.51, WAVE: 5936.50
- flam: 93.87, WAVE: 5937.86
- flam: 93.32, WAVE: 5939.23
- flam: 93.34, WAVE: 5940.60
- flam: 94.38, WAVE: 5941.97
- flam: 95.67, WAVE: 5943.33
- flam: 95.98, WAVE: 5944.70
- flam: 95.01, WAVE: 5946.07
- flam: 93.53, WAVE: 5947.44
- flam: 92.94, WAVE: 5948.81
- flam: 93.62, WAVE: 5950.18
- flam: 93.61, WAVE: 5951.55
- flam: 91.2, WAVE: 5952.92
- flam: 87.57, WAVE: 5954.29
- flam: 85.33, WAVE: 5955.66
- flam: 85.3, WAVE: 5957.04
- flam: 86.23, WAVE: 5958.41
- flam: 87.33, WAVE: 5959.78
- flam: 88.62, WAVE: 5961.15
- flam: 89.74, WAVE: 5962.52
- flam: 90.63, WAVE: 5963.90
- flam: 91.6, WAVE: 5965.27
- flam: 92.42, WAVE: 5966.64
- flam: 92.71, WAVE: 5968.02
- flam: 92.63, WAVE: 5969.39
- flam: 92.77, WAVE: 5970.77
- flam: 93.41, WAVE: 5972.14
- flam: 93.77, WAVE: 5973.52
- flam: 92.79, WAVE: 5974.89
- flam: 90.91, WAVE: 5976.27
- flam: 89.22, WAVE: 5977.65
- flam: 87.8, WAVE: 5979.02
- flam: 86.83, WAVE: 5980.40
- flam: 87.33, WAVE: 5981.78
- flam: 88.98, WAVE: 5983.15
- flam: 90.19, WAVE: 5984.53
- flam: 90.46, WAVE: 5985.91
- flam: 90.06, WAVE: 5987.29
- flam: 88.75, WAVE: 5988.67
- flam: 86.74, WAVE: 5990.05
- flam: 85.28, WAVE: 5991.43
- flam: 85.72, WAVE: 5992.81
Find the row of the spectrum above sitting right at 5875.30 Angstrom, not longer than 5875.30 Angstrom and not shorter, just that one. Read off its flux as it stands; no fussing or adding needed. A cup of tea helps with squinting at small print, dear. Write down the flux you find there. 97.03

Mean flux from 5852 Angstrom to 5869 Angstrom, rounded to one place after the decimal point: 91.2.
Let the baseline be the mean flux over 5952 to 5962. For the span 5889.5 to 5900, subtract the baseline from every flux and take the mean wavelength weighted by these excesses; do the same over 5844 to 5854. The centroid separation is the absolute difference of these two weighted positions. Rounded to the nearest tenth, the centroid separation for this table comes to 45.0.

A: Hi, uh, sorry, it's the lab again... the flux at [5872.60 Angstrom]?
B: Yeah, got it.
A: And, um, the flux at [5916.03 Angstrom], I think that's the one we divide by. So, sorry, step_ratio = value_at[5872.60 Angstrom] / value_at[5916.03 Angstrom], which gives 1.07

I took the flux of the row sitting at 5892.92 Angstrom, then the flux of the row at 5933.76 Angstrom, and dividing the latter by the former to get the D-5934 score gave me 1.24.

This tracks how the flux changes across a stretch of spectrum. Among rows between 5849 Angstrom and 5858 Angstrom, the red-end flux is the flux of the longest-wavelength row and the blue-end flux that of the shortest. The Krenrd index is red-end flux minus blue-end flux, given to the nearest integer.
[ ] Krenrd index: -2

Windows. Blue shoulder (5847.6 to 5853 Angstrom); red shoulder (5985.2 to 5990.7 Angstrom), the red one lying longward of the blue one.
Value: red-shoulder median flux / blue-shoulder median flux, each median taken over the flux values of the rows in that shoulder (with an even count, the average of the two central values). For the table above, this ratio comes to 0.94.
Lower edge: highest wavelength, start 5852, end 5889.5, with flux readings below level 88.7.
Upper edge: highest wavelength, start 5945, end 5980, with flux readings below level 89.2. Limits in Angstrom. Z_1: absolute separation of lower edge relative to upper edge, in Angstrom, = 90.2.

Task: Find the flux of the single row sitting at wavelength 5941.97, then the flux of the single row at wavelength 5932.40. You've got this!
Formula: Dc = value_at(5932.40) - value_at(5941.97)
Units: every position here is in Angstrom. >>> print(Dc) 2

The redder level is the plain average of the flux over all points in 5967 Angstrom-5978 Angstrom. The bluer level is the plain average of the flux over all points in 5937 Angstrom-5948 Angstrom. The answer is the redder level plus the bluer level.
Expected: 187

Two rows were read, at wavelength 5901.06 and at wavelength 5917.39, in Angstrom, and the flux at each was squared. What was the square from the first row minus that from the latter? -313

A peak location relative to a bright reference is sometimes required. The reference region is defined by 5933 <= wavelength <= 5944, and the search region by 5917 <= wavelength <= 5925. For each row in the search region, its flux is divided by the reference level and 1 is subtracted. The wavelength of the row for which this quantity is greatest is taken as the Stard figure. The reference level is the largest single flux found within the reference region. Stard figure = 5924.21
